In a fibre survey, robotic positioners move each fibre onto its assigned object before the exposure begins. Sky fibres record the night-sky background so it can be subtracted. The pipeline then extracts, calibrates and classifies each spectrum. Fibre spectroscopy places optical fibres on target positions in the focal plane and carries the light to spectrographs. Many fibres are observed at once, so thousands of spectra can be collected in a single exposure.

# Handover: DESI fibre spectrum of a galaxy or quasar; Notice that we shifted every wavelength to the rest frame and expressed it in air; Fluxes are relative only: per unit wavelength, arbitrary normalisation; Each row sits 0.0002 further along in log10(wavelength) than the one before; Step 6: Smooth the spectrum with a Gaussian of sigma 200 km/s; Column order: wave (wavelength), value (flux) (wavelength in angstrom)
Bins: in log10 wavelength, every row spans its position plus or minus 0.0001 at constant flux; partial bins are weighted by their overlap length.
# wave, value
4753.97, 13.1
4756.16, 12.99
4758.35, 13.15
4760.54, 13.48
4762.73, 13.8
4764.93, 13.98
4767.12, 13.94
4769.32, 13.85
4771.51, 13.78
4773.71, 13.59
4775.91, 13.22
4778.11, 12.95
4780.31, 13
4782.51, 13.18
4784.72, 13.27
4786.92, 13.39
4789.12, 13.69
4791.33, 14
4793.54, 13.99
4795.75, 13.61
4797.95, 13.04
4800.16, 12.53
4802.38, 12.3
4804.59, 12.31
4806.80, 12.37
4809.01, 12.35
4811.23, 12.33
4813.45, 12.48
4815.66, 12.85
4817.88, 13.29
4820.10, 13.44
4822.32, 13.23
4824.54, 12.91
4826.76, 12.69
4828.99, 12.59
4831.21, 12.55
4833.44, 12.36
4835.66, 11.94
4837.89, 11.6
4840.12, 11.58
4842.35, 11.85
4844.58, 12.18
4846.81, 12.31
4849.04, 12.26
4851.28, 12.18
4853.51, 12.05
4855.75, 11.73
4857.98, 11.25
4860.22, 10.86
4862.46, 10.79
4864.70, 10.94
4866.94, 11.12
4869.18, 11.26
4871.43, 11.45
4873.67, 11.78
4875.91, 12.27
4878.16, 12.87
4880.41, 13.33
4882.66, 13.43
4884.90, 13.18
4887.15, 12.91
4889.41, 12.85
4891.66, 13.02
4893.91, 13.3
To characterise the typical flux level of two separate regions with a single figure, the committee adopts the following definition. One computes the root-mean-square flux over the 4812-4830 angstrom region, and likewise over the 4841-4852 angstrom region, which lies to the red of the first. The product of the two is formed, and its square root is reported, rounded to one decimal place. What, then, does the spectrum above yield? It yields 12.5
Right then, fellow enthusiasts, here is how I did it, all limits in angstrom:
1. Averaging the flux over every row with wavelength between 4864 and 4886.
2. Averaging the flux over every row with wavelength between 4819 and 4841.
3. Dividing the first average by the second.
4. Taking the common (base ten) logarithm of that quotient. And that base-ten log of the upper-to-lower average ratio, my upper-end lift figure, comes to -0.011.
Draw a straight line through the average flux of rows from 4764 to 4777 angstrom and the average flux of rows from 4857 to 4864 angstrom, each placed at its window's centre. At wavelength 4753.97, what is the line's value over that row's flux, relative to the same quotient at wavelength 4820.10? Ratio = 1.20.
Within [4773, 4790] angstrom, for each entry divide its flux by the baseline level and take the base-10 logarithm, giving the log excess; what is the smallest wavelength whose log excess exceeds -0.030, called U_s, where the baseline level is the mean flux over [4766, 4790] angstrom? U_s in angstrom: 4773.71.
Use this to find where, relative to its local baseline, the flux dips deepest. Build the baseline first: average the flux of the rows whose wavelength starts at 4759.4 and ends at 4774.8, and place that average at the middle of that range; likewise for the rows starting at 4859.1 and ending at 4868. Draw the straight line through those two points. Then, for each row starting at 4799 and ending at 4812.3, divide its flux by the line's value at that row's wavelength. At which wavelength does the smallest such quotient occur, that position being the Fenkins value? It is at 4802.38 angstrom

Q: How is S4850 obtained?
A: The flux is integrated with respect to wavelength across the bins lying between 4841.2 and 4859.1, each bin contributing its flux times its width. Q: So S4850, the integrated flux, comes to 214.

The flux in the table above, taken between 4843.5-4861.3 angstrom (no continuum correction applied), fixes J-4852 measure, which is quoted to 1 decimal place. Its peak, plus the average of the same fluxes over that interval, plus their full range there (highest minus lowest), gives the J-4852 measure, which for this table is 25.6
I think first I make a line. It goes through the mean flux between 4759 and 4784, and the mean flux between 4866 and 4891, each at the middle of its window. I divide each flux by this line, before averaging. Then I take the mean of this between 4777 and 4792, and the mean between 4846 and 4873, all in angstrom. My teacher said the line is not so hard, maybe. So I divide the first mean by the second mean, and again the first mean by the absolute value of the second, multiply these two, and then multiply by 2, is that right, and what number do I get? 2.39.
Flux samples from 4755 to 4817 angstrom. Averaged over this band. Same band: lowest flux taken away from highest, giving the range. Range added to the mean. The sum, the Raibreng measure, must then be 14.9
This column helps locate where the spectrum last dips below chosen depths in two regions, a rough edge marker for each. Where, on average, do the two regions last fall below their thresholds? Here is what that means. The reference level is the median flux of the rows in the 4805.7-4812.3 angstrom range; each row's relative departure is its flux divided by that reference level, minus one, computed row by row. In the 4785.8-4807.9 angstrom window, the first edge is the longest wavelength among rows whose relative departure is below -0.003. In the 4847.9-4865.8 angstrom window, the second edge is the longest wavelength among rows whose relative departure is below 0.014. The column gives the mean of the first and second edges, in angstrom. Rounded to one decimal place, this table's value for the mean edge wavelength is 4834.6 angstrom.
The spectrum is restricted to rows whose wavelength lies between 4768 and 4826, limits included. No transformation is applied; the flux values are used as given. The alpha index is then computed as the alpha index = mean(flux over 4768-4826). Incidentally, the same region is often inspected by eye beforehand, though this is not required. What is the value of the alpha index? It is 13.1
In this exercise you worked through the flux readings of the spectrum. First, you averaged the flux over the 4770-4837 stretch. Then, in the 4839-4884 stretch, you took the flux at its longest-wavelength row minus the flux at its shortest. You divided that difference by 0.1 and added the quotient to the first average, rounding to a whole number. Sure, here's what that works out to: 31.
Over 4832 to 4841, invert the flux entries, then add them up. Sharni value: 0.337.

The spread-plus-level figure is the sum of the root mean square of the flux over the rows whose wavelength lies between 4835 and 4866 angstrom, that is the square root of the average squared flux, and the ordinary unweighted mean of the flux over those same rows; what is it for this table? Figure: 23.4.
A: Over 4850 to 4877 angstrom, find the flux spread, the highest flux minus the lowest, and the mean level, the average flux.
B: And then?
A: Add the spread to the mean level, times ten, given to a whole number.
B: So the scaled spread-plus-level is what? 130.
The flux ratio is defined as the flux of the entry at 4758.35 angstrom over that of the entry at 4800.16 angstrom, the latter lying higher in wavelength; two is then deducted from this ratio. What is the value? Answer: -0.95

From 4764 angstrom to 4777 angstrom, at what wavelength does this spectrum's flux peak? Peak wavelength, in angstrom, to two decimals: 4764.93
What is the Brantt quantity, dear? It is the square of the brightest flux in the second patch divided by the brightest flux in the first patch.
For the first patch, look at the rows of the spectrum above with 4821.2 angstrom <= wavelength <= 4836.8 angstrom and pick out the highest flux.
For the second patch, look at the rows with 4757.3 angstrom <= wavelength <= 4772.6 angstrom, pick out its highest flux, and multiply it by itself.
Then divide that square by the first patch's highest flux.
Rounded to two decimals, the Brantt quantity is 14.77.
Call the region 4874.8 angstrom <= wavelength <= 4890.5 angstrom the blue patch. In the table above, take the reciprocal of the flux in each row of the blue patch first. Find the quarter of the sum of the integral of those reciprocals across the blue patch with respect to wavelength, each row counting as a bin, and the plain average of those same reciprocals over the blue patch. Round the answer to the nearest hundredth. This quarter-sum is 0.32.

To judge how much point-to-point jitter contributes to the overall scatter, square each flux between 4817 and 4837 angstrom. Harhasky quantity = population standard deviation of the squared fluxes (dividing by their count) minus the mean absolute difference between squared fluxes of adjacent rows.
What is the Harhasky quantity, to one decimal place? 6.4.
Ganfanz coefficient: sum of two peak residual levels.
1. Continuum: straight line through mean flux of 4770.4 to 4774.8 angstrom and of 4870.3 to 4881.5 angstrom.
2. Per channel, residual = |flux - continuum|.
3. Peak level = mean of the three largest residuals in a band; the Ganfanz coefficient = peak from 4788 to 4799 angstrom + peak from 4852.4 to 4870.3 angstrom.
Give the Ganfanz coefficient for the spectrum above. 2.1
